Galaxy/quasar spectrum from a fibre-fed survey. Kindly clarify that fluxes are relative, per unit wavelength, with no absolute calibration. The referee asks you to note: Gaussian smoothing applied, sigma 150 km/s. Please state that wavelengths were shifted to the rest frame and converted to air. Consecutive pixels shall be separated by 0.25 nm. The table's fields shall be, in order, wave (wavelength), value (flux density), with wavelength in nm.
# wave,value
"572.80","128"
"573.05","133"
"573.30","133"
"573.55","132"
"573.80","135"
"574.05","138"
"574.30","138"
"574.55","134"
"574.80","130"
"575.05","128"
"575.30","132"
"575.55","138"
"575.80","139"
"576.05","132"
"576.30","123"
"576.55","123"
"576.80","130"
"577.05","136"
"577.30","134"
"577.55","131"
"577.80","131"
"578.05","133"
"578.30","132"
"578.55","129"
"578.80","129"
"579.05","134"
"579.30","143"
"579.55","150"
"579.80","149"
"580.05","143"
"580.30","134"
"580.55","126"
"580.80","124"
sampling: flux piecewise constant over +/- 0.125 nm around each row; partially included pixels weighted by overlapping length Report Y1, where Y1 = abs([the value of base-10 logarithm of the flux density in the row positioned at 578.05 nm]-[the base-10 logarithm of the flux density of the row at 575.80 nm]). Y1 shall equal 0.019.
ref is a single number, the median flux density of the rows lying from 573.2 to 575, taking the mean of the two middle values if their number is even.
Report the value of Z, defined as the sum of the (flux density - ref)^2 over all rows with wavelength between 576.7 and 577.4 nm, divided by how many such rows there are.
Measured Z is 7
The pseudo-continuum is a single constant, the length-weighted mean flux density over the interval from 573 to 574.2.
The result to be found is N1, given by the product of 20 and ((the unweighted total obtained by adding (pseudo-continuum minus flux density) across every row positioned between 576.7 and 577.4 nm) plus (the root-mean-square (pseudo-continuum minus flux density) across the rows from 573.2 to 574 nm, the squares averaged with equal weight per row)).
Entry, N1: 93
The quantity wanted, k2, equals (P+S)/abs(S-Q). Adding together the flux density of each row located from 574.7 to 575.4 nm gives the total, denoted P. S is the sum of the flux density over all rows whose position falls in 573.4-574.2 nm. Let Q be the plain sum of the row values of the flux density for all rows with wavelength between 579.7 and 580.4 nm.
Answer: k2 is 38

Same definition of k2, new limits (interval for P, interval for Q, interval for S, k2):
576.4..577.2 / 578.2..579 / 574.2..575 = 66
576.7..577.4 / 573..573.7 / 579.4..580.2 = 19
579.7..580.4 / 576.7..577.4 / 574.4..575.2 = 102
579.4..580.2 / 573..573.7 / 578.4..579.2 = 139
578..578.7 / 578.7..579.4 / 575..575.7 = 99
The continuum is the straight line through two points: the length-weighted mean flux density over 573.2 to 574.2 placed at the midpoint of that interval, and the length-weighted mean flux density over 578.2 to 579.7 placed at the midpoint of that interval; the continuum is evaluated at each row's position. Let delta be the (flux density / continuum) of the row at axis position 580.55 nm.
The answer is 0.92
